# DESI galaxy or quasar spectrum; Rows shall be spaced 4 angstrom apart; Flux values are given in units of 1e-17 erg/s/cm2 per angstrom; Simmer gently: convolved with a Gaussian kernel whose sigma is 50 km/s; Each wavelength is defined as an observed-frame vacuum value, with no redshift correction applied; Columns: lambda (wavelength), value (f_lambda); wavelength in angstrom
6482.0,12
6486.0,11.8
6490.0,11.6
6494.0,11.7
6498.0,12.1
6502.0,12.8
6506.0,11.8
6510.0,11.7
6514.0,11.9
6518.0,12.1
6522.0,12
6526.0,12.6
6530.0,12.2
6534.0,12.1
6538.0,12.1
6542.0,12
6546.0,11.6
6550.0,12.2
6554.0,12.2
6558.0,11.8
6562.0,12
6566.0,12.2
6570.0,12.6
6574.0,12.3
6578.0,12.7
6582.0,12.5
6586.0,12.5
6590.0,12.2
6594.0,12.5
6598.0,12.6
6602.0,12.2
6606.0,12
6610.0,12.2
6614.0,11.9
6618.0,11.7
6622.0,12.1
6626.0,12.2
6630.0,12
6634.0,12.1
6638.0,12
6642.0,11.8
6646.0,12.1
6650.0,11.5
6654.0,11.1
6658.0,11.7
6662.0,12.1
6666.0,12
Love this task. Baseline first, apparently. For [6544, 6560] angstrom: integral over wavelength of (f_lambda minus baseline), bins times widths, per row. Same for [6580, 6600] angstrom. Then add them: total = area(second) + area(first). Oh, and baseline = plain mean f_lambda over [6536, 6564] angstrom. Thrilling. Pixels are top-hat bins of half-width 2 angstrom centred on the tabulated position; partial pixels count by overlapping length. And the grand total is 9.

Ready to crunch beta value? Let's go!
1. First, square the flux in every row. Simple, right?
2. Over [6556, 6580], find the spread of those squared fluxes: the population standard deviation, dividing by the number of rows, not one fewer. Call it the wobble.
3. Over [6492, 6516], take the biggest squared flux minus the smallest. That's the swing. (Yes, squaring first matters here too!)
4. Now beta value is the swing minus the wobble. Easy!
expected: 19.2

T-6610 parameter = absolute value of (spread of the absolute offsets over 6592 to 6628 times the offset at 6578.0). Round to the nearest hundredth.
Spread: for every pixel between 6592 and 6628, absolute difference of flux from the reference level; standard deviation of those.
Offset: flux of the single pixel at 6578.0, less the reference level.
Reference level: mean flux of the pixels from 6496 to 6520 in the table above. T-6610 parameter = 0.11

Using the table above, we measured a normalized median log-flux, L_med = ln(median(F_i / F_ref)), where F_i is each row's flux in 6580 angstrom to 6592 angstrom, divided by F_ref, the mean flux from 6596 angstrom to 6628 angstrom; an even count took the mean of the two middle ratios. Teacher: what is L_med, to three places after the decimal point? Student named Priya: 0.031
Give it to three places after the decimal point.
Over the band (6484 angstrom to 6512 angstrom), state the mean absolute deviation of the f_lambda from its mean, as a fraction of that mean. 0.025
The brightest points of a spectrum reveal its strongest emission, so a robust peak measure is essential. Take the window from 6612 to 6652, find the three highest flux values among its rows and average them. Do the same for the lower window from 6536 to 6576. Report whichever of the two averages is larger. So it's 12.4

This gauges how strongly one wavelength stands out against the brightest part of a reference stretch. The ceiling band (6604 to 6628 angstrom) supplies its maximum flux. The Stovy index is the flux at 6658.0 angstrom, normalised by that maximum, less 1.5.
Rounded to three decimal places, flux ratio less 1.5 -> -0.541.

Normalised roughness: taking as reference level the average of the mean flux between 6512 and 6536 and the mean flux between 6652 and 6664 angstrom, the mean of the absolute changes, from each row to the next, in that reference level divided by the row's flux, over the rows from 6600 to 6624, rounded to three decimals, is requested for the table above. 0.022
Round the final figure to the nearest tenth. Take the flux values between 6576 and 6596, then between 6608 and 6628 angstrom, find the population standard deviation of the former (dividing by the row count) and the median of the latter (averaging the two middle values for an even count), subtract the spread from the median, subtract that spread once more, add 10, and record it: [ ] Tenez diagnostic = 21.8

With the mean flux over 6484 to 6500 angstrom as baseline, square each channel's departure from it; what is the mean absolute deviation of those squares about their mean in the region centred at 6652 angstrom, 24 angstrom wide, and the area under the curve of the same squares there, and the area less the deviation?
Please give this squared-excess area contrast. 3.0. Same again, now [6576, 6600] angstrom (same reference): 12.2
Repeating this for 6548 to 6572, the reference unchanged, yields 4.5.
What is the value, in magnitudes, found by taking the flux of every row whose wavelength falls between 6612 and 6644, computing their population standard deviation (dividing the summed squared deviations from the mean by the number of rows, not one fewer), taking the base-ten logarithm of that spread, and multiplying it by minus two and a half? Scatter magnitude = 2.02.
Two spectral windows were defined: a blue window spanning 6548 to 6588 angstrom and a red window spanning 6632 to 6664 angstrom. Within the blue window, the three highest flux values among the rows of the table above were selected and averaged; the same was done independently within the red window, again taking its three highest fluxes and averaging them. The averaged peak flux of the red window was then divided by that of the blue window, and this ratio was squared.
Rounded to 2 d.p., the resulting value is 0.92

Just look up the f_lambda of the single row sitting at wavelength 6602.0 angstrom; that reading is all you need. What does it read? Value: 12.2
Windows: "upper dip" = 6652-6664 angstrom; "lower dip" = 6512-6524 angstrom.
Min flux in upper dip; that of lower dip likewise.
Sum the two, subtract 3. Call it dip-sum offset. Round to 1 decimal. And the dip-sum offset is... 20.0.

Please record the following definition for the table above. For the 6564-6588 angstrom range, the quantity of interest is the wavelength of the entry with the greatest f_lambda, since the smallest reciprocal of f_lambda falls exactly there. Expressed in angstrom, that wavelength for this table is 6578.0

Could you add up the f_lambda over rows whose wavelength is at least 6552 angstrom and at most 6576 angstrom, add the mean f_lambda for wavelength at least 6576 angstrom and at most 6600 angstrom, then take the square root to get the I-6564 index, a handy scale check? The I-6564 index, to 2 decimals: 9.25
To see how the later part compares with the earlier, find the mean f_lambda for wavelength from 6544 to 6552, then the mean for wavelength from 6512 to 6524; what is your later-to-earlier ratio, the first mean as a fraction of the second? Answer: 0.99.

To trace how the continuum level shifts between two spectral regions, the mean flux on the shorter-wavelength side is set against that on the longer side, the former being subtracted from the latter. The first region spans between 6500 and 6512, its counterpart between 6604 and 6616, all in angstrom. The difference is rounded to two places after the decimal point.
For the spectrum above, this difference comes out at -0.07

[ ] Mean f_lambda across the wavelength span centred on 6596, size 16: 12.4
